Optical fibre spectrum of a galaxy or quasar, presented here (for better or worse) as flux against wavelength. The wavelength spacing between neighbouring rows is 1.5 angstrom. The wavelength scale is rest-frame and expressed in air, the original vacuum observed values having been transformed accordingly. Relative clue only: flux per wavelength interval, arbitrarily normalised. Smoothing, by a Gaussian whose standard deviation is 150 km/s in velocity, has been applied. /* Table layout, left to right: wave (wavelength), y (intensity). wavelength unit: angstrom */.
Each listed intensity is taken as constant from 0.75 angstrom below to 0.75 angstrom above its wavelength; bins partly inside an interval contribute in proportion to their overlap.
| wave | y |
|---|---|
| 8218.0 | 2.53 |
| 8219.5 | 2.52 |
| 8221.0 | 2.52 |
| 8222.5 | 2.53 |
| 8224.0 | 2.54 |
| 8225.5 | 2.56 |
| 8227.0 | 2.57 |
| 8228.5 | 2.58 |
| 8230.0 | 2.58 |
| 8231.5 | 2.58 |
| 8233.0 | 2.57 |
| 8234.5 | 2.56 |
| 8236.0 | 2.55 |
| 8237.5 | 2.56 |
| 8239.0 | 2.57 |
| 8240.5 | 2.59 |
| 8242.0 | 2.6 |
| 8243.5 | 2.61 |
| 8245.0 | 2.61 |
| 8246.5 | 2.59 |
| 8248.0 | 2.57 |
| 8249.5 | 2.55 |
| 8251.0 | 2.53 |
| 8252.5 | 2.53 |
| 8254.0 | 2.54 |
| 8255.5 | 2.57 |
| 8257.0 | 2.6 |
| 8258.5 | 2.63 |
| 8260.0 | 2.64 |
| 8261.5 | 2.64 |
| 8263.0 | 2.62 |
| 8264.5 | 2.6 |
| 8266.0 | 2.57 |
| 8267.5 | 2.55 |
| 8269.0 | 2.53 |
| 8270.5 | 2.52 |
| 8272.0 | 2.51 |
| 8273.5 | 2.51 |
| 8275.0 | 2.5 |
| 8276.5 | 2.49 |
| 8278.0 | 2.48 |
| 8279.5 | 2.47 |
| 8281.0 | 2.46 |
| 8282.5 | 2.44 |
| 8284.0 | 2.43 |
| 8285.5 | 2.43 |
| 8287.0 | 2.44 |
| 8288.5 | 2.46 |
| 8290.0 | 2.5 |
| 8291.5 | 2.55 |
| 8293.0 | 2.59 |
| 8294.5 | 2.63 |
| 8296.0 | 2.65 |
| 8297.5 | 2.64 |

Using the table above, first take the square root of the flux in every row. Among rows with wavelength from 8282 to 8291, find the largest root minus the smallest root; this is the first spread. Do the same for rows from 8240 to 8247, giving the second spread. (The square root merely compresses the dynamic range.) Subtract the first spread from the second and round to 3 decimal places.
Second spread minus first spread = -0.016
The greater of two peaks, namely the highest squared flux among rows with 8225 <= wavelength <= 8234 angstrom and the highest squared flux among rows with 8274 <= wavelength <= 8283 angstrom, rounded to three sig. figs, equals 6.66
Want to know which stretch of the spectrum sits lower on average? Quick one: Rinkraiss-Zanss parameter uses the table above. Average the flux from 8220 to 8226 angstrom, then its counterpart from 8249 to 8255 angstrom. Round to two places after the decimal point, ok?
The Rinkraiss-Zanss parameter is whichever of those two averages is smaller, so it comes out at 2.54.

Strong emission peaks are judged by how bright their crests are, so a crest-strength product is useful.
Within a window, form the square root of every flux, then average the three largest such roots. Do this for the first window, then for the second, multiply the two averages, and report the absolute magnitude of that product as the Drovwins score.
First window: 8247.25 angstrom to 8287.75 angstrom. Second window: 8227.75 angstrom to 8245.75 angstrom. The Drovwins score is 2.62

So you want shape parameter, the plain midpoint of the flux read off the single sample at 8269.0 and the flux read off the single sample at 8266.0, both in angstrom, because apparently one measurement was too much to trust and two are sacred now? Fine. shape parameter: 2.55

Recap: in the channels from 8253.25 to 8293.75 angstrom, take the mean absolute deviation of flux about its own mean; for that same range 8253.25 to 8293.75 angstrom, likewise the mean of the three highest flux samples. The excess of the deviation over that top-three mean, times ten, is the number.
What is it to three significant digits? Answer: -25.8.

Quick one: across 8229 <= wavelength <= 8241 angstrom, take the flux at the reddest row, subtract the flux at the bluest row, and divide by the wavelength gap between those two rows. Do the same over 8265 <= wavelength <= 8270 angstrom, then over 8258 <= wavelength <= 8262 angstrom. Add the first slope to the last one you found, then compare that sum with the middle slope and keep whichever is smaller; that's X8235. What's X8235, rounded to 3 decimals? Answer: -0.013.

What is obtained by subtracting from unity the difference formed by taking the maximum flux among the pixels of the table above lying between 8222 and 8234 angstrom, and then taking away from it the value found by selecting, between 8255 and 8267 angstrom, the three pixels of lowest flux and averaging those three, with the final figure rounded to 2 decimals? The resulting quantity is 1.00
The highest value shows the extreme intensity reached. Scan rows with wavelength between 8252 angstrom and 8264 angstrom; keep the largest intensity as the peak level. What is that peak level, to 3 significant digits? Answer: 2.64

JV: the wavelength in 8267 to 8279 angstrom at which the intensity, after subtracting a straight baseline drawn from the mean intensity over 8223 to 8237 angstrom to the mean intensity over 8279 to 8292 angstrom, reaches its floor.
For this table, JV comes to 8278.0 angstrom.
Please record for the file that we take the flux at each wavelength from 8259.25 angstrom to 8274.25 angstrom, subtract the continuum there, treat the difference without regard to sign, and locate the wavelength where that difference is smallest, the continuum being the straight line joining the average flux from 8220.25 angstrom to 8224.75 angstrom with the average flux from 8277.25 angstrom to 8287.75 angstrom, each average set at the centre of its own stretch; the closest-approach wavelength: 8272.0 angstrom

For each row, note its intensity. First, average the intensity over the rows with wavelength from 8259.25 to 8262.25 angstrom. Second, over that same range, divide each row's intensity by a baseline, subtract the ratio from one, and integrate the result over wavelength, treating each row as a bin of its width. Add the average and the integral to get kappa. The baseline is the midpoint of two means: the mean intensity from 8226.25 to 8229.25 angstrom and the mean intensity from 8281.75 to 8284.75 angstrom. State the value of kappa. 2.48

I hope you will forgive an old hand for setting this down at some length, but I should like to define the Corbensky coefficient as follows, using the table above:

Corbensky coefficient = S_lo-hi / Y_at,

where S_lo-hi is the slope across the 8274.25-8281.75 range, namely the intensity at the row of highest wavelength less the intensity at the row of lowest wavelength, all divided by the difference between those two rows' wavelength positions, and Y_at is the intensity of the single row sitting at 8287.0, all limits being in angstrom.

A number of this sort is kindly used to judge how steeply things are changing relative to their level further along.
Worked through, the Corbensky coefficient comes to -0.003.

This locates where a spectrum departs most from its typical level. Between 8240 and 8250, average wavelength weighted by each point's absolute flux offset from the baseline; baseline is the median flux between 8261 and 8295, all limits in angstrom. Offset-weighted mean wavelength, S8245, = 8244.5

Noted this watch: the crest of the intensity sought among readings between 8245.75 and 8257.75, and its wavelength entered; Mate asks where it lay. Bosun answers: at 8257.0 angstrom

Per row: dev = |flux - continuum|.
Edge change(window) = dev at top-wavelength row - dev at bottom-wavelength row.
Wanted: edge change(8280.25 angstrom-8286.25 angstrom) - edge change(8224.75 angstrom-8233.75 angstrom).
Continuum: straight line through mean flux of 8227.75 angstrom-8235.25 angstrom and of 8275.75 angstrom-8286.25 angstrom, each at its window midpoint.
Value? 0.041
